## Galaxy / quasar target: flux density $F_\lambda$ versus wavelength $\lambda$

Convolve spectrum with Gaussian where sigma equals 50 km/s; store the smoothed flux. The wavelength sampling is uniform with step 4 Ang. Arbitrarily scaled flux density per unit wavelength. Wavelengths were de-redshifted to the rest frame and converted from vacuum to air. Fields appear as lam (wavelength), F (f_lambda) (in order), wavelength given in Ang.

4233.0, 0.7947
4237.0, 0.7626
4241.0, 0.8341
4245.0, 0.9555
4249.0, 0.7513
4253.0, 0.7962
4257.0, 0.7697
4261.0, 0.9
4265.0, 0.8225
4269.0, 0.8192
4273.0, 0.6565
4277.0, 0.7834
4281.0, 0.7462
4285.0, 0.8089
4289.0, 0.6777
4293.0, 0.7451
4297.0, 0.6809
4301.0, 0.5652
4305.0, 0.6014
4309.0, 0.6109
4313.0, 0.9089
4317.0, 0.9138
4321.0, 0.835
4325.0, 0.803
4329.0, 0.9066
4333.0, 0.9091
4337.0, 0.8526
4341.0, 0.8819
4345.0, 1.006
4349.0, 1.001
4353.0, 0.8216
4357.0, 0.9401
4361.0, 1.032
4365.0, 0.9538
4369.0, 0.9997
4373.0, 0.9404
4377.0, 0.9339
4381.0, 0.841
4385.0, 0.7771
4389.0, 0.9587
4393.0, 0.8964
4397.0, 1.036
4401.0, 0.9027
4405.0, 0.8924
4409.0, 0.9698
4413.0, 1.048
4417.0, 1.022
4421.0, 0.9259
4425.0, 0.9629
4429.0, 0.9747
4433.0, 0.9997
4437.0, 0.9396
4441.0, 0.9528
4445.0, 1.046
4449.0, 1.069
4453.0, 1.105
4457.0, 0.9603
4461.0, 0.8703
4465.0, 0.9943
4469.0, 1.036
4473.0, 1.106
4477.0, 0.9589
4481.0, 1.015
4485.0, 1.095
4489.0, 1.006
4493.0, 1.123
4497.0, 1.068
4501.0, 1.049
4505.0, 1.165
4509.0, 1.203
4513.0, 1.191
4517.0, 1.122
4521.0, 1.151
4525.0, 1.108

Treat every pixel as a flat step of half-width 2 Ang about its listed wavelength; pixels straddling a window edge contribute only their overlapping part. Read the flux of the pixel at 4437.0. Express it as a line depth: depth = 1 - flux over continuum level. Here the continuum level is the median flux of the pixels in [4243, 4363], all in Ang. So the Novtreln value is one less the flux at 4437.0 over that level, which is -0.15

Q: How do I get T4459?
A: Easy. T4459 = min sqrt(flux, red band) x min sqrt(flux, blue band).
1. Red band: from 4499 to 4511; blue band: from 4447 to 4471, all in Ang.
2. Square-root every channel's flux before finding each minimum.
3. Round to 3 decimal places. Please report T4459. 0.955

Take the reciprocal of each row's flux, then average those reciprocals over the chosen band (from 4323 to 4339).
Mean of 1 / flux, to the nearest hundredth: 1.16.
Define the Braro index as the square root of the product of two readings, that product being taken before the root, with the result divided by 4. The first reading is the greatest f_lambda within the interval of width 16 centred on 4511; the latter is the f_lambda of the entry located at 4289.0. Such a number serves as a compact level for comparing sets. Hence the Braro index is 0.226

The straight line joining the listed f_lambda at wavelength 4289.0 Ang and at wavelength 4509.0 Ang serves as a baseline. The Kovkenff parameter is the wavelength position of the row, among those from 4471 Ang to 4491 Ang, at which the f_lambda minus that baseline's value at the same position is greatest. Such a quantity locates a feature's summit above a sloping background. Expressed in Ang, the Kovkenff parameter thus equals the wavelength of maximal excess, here 4473.0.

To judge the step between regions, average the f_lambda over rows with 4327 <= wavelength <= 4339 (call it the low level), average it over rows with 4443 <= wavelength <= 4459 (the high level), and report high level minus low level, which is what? 0.156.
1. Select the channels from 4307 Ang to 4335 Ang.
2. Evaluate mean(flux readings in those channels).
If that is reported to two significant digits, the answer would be 0.84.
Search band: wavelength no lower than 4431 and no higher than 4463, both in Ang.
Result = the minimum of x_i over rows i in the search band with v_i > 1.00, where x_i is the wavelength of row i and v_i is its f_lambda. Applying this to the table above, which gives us 4445.0 Ang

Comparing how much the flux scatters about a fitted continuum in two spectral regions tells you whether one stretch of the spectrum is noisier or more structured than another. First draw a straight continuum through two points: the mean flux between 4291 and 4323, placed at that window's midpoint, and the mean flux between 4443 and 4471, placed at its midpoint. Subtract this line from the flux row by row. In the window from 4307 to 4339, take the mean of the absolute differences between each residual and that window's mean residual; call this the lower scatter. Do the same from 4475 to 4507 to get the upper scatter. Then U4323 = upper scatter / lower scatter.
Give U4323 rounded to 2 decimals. 0.69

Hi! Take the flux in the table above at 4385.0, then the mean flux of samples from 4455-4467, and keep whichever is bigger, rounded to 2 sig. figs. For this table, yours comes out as 0.94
